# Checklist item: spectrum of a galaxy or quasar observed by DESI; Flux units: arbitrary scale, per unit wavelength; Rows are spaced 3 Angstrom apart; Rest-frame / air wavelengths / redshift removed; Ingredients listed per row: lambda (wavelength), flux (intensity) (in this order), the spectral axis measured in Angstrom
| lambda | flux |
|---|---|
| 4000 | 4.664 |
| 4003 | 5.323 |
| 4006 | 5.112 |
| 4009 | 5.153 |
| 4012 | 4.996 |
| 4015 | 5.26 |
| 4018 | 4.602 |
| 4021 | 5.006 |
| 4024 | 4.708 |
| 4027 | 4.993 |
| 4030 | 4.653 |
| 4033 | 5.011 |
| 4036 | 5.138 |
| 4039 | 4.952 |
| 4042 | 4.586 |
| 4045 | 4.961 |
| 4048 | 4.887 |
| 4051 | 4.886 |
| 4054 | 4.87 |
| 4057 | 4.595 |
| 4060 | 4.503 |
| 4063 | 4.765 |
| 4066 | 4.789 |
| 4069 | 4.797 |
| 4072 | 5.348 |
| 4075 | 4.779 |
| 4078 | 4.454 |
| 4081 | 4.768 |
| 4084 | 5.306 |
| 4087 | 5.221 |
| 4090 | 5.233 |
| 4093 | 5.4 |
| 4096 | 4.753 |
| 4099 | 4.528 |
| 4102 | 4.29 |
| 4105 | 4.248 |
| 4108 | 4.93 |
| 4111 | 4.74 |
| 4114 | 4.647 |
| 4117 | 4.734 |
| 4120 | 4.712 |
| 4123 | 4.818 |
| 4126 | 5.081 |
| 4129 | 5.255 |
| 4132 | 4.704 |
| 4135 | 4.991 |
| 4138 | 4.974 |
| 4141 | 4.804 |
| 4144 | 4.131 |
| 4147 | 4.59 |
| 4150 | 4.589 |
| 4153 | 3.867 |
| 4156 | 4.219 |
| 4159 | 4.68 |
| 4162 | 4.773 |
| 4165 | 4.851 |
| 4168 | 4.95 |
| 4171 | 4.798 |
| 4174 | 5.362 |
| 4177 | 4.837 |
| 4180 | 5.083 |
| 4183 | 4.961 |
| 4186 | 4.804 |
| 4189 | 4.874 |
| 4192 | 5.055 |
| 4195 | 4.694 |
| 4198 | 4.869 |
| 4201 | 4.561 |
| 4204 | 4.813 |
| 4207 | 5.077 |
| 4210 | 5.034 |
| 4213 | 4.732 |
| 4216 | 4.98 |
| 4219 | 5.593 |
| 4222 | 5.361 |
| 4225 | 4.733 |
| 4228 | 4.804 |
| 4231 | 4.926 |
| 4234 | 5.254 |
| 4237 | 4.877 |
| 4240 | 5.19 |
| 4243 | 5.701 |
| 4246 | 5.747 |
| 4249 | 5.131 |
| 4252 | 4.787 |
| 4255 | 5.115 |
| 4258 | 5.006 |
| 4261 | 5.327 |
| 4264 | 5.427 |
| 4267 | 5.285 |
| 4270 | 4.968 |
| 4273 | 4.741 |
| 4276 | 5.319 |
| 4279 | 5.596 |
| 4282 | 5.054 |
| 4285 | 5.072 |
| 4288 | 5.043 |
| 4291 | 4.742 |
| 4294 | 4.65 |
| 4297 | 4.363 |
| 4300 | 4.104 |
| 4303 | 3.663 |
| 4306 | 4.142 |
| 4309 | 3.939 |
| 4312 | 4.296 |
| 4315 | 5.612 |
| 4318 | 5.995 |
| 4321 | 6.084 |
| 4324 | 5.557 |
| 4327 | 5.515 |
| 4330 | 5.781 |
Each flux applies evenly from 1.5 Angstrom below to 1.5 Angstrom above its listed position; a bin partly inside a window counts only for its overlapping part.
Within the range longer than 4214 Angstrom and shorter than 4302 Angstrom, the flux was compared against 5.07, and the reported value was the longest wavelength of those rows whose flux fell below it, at 4300 Angstrom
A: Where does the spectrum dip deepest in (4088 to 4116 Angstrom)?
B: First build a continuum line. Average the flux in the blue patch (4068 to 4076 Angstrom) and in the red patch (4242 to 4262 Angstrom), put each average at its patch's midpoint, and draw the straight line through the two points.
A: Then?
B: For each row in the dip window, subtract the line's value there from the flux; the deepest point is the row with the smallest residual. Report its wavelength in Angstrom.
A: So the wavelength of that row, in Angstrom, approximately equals 4105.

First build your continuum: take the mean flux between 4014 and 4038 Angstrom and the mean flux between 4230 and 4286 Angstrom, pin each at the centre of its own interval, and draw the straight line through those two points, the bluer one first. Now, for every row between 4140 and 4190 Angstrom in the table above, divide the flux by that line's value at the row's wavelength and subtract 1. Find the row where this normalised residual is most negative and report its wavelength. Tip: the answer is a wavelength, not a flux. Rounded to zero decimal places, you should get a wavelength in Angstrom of 4153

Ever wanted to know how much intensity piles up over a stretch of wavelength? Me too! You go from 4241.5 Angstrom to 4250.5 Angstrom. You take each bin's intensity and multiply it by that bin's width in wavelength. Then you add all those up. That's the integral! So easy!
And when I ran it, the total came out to 49.7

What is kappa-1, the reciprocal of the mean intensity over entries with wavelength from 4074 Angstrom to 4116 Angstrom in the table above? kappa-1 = 0.208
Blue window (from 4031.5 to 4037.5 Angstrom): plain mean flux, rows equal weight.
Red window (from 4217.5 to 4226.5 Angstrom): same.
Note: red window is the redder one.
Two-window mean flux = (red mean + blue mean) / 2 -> 5.15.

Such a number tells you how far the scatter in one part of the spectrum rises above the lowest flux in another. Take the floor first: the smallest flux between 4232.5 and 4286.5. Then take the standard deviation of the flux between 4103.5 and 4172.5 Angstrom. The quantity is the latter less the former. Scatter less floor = -4.4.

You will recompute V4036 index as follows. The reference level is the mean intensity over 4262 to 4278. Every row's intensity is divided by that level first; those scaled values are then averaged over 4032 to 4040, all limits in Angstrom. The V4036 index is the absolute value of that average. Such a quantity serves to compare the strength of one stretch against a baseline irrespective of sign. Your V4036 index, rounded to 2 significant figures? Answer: 0.98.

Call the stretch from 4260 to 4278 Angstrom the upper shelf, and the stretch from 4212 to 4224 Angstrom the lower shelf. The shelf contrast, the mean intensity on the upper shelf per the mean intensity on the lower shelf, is 1.00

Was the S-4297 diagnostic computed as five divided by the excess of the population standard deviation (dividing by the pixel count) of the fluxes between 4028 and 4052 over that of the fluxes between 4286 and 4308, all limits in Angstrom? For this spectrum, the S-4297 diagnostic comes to -19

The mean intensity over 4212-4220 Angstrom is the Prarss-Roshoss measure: 5.1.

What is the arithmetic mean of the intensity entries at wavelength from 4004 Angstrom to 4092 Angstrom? 4.91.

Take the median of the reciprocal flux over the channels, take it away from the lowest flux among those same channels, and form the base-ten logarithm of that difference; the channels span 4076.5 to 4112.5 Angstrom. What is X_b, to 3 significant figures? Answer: 0.606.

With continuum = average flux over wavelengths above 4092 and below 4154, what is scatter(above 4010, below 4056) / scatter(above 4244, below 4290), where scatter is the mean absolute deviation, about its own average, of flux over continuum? 0.67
